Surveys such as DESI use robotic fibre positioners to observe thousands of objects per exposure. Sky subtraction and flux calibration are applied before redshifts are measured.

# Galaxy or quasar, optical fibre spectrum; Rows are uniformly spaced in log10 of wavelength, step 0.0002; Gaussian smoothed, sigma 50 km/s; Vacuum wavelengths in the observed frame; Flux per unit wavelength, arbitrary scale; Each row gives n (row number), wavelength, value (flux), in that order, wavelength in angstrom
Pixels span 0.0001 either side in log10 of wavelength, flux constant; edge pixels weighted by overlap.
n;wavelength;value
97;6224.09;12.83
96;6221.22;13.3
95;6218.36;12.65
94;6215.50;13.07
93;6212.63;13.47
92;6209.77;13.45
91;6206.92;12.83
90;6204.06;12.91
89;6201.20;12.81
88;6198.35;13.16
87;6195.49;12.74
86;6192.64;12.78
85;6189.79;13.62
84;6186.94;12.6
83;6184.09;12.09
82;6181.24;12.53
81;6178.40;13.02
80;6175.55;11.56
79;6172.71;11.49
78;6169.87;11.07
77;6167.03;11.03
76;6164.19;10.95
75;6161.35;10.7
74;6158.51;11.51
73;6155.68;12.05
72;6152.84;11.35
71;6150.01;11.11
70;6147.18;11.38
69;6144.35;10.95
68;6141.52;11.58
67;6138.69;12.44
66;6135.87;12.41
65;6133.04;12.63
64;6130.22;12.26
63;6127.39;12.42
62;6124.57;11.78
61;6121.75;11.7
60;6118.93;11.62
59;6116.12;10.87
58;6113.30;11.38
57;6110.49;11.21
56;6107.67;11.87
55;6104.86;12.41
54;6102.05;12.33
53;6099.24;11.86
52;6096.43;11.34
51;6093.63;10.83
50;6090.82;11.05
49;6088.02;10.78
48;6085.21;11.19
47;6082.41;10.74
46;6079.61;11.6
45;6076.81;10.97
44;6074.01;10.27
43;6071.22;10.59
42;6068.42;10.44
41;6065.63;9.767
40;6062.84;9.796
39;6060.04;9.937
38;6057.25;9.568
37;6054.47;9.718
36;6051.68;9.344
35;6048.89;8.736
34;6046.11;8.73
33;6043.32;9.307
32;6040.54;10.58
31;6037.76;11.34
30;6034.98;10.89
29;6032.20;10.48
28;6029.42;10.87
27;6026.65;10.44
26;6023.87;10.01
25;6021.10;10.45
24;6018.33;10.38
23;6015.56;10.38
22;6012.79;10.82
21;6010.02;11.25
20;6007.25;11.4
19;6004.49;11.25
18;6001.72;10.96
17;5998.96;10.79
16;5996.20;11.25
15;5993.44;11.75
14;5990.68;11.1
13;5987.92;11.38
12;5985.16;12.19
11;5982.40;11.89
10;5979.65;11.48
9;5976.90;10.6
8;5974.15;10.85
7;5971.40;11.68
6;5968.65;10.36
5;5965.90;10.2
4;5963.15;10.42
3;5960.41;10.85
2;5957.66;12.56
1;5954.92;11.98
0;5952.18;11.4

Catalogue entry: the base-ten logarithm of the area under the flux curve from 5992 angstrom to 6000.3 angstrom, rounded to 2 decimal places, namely 1.97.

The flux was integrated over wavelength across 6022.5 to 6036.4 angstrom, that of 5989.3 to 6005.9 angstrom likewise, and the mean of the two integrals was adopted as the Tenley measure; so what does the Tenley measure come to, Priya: 166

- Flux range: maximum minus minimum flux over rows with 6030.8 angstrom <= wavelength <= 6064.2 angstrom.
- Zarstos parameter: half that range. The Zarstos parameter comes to 1.3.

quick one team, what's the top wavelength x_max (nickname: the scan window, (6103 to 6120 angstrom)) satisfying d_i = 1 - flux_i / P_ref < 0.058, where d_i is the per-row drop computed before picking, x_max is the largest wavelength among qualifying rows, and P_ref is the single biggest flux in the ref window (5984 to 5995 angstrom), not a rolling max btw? 6118.93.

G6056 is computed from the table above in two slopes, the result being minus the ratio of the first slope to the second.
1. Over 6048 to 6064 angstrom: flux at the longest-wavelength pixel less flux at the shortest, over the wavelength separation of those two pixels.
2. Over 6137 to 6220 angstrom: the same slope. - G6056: -29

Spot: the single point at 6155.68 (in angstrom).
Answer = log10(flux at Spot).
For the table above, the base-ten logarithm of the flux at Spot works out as 1.081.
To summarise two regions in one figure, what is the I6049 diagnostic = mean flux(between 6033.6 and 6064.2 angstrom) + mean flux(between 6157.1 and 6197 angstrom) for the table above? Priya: 21.8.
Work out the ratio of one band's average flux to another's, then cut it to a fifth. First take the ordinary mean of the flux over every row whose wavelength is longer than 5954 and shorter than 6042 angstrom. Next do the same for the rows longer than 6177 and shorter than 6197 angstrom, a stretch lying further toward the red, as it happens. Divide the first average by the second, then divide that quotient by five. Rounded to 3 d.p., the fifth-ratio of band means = 0.173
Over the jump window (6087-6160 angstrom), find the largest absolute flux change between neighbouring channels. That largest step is 0.86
